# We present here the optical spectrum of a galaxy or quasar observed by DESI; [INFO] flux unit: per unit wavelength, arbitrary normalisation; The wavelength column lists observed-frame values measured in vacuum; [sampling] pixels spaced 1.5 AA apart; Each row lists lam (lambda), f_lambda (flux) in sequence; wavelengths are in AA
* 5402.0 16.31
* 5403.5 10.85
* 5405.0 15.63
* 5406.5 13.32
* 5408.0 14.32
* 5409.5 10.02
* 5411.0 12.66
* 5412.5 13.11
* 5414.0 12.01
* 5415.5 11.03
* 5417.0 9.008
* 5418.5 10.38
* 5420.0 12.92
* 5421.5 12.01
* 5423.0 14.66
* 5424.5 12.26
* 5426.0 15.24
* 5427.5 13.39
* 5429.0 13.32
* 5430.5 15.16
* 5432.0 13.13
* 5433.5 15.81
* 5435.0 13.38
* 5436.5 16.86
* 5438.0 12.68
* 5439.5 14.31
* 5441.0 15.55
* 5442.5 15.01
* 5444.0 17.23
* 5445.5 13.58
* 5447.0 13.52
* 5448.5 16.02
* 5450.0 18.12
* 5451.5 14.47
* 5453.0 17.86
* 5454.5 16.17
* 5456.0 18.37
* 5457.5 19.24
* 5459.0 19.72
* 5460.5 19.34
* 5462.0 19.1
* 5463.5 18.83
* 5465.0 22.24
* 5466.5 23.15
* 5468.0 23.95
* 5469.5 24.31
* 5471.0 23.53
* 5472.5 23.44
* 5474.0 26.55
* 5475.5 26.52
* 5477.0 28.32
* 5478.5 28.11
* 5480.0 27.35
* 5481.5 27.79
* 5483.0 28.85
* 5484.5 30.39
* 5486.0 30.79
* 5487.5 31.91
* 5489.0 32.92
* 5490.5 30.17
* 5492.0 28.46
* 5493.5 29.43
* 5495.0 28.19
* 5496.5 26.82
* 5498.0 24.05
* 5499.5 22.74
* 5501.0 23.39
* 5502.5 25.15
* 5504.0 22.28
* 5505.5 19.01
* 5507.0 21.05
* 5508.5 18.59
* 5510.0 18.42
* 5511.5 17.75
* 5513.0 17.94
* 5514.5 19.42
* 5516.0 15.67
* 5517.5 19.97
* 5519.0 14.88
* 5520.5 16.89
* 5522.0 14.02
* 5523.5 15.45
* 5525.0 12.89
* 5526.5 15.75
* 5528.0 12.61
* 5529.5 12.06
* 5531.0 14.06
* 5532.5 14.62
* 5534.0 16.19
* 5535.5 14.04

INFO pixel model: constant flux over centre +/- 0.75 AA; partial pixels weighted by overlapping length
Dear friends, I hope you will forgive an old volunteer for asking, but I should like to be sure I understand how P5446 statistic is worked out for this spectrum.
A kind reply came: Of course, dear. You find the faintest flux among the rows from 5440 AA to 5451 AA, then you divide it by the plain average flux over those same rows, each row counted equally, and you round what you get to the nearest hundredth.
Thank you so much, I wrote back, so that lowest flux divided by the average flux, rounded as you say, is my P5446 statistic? 0.87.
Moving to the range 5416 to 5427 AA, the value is 0.73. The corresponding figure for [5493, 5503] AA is 0.89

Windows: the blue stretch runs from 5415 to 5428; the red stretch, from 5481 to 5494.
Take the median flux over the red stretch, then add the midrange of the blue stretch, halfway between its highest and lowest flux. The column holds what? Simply 42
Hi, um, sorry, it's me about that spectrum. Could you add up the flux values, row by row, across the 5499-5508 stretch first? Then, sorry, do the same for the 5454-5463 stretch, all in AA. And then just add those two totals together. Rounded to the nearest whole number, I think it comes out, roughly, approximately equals 246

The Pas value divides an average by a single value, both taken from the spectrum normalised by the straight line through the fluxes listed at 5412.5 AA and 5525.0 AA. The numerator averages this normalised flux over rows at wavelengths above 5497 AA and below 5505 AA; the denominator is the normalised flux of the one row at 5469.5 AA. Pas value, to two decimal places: 0.97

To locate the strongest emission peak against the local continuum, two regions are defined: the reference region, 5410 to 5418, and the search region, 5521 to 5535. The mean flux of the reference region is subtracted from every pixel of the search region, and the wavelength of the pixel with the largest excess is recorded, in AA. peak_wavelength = 5534.0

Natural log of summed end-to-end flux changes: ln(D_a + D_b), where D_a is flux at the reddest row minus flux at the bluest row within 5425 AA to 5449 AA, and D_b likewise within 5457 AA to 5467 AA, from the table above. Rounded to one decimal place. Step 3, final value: 1.5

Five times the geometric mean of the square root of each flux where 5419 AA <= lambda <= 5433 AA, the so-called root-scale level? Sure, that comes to 18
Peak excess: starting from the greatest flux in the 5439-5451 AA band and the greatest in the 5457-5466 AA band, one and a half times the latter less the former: 15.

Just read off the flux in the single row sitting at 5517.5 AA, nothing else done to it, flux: 19.97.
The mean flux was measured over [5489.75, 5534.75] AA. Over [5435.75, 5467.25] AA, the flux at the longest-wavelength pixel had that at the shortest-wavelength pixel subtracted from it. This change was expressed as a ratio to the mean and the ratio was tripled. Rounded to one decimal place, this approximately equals 1.0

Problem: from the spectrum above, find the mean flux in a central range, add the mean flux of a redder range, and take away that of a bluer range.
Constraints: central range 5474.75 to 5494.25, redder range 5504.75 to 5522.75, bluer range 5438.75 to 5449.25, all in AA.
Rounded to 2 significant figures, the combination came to 32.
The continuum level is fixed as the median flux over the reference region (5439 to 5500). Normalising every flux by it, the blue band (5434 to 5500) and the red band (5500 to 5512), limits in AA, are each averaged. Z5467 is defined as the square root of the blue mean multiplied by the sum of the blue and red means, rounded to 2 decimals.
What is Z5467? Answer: 1.32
